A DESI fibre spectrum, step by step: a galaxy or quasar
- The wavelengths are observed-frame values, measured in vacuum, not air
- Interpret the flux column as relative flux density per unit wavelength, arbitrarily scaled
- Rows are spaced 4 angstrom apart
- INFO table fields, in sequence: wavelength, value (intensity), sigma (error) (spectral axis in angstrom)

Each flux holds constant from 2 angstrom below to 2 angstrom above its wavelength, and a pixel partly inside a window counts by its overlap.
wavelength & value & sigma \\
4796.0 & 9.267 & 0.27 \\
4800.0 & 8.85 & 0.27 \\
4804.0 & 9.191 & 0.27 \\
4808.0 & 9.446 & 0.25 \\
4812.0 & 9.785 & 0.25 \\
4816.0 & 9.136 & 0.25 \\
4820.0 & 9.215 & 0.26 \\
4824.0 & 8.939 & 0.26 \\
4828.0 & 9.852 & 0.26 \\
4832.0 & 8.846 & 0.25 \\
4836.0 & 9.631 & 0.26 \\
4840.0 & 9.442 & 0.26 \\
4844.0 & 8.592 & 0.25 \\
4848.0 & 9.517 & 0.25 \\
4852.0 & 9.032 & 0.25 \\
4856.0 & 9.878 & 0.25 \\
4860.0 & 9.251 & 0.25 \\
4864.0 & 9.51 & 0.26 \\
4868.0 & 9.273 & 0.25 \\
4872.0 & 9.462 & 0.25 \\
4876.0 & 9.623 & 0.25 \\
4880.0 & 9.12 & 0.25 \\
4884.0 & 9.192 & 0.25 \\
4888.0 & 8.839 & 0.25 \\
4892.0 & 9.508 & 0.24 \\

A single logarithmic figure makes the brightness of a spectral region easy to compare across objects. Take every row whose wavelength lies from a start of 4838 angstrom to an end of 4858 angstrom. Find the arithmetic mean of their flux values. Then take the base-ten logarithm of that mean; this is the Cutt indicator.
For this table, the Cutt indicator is 0.968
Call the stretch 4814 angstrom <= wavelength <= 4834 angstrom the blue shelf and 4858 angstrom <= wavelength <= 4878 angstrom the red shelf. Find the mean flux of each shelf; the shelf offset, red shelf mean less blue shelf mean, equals 0.23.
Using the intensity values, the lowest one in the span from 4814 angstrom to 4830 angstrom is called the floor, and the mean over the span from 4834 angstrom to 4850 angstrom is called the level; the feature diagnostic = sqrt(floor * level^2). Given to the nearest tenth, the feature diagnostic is 27.8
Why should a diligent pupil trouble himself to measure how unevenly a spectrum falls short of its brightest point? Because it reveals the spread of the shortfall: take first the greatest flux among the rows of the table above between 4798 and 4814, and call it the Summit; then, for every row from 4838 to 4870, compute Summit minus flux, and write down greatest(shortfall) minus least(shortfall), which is 1.29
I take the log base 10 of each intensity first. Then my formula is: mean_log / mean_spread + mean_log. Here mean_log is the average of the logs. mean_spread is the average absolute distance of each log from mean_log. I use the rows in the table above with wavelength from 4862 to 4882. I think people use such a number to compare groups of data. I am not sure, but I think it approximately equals 131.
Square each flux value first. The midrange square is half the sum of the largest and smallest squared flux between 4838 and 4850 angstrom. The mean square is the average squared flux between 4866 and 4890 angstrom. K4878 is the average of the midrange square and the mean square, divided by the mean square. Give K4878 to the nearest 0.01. 0.98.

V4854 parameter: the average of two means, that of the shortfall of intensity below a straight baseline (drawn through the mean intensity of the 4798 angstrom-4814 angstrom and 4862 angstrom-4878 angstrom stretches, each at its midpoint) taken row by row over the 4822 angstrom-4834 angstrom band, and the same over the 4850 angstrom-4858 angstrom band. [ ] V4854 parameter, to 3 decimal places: 0.066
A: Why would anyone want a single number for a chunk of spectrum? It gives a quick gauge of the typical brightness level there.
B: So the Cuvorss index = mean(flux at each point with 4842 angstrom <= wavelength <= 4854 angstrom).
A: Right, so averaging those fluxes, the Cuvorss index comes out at 9.05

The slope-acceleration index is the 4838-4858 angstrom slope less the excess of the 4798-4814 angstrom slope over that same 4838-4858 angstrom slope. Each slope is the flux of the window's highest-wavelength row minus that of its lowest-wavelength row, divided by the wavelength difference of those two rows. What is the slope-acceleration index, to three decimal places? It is -0.023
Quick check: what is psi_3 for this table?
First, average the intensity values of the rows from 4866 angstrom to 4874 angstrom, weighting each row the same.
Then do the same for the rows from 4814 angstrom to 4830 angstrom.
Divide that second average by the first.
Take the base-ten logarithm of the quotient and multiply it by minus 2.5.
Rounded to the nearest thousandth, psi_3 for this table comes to 0.010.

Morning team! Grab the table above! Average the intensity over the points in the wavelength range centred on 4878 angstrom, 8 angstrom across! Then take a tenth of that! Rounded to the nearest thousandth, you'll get 0.937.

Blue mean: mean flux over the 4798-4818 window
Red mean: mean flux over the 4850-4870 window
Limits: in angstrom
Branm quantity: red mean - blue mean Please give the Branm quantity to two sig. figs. 0.11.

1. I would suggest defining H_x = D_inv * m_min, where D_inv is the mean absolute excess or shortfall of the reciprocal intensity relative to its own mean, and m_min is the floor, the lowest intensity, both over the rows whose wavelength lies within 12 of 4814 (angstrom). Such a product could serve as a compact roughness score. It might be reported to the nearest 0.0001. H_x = 0.0224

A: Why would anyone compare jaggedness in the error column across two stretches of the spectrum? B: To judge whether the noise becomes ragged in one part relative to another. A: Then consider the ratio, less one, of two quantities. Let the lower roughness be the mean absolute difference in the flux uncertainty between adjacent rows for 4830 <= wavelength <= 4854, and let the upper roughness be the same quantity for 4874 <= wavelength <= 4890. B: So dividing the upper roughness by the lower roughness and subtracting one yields -1.0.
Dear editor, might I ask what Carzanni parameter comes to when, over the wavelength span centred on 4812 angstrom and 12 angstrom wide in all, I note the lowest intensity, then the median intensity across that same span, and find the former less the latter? -0.3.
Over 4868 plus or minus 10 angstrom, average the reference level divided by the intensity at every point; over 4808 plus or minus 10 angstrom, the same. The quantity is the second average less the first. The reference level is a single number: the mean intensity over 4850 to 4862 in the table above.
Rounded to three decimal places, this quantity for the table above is 0.016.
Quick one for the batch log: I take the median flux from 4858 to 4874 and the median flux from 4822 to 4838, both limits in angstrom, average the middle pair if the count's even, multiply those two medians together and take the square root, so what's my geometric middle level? 9.33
